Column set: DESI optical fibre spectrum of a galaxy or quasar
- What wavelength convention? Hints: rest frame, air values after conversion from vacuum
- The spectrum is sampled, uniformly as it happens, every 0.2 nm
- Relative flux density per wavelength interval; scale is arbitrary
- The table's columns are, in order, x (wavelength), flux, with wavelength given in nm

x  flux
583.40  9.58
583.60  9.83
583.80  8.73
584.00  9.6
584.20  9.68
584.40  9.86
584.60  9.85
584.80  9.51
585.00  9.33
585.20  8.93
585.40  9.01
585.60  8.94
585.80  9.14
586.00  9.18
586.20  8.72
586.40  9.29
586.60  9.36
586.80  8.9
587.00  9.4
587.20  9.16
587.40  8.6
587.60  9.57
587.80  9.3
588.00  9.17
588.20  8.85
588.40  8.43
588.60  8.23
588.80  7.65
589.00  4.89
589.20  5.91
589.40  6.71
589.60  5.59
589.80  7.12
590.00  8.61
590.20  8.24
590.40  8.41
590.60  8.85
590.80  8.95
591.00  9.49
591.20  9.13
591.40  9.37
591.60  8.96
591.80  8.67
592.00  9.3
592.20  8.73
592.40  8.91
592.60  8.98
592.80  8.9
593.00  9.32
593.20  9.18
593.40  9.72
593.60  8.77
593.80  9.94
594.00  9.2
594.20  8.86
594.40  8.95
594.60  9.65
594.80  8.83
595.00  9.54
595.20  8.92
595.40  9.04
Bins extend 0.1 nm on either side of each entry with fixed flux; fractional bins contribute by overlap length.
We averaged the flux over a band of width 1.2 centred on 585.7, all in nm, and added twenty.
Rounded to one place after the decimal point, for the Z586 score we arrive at 29.0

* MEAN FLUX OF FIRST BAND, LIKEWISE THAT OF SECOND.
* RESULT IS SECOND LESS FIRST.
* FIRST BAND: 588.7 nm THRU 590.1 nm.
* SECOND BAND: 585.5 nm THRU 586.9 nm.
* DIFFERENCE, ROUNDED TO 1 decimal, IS 2.4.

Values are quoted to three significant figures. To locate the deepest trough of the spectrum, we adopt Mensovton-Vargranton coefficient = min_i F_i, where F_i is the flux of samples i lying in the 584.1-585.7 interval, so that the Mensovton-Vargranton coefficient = 8.93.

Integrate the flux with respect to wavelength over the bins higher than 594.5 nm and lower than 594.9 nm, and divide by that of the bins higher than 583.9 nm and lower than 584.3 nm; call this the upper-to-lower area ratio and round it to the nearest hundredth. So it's 0.96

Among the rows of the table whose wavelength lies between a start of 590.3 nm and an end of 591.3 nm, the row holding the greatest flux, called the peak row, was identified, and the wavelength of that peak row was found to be 591.00 nm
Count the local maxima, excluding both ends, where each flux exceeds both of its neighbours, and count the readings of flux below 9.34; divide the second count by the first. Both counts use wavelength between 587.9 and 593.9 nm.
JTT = 3.25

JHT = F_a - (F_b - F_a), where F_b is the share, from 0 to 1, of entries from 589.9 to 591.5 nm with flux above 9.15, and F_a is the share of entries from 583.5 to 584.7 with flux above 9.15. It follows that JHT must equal 1.4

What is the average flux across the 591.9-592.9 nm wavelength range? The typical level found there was 9.0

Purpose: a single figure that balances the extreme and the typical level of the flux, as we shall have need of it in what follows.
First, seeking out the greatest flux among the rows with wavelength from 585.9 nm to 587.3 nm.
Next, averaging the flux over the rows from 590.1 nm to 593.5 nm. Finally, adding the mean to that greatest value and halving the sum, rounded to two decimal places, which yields 9.20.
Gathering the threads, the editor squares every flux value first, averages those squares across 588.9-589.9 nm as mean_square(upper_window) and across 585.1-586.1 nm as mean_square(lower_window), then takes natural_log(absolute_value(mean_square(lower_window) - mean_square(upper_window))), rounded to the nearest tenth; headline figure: 3.8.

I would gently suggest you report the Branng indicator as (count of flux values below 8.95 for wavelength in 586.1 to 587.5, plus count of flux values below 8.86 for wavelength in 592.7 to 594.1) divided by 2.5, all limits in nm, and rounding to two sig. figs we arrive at 1.6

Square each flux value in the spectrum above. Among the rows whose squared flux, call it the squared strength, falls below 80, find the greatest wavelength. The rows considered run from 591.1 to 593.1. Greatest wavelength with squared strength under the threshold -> 592.80 nm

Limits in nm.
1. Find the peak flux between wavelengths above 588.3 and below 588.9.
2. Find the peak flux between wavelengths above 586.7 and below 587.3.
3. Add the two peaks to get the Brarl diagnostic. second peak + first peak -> 17.8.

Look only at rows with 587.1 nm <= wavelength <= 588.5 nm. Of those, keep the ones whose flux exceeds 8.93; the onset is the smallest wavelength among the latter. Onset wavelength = 587.20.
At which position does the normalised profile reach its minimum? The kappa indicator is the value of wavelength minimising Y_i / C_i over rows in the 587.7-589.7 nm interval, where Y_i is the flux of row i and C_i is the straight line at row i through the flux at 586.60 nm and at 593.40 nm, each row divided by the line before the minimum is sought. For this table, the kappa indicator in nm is 589.00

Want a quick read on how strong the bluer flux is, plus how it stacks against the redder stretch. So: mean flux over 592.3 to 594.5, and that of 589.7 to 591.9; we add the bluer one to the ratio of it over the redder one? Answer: 9.7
